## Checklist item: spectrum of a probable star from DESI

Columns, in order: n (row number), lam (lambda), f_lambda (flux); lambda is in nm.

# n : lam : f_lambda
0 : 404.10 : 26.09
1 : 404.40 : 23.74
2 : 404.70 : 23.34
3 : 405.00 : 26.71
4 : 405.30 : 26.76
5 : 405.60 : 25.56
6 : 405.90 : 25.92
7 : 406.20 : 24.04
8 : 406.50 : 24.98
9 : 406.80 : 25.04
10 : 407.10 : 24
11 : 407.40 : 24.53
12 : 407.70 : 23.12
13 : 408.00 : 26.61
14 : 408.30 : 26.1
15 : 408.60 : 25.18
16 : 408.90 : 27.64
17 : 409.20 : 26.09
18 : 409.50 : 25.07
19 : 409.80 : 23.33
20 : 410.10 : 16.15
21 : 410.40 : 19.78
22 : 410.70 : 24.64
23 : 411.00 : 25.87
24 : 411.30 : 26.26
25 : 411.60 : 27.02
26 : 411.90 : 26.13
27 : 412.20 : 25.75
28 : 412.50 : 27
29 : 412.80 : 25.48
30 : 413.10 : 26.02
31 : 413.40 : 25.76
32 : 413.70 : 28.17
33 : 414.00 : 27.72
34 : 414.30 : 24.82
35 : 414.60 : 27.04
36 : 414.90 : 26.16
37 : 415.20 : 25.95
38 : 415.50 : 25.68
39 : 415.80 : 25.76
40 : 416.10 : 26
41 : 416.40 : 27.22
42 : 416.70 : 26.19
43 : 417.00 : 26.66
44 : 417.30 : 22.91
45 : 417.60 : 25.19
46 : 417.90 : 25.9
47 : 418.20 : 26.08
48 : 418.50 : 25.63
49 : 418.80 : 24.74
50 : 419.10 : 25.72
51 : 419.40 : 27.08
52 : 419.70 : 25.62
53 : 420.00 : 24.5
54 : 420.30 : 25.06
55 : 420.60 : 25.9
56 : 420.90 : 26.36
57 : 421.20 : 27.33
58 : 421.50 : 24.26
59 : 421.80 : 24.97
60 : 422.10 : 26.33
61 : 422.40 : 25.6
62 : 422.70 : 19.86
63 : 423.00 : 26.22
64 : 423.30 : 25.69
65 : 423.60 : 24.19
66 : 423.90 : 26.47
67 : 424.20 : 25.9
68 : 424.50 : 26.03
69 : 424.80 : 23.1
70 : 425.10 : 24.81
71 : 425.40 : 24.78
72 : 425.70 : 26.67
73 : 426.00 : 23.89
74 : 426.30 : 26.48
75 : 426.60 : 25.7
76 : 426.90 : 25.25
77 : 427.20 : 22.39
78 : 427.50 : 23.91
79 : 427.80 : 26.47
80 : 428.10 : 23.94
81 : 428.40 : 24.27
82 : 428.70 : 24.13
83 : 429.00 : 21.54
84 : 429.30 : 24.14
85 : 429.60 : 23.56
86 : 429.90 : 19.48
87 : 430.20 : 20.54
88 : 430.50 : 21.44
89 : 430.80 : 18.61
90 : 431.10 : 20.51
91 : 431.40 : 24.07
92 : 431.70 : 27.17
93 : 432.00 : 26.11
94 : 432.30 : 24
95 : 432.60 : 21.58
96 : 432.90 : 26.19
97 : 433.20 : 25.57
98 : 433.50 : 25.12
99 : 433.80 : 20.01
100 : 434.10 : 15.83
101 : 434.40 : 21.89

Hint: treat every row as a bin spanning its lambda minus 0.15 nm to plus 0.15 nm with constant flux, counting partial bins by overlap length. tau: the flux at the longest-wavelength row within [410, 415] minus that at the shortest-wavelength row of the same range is 10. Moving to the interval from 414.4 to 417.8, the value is -2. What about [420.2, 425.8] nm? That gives 2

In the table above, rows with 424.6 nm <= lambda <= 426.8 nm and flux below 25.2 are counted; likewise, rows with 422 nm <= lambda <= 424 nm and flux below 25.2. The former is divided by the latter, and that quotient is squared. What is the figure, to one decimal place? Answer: 4.0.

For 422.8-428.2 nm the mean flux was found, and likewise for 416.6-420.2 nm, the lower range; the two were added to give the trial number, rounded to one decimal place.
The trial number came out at 50.6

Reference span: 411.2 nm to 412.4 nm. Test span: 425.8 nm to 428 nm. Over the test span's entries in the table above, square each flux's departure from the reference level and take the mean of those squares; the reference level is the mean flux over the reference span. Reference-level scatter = 4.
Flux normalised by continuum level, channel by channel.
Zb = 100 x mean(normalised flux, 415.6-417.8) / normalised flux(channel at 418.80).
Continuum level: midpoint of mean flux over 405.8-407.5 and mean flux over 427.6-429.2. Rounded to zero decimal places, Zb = 104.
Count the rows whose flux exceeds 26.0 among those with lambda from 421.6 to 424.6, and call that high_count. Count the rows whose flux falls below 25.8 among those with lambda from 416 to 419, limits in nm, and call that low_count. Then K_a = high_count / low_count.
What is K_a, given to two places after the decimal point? 1.00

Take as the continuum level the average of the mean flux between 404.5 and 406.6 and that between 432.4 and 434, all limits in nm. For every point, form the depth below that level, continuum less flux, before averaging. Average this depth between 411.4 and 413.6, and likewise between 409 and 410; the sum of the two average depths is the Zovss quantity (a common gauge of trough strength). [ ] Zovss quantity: -2.0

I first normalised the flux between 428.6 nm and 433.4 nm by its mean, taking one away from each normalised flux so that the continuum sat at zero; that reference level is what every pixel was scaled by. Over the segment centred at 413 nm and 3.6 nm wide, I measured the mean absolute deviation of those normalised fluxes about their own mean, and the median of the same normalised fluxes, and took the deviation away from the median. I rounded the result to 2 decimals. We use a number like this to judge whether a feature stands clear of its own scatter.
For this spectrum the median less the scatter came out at 0.10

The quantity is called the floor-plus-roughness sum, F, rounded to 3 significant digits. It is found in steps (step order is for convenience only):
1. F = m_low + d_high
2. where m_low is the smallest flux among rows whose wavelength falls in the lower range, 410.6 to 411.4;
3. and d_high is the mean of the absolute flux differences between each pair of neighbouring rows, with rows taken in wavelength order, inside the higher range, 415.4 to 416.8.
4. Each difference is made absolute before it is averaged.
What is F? 25.3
